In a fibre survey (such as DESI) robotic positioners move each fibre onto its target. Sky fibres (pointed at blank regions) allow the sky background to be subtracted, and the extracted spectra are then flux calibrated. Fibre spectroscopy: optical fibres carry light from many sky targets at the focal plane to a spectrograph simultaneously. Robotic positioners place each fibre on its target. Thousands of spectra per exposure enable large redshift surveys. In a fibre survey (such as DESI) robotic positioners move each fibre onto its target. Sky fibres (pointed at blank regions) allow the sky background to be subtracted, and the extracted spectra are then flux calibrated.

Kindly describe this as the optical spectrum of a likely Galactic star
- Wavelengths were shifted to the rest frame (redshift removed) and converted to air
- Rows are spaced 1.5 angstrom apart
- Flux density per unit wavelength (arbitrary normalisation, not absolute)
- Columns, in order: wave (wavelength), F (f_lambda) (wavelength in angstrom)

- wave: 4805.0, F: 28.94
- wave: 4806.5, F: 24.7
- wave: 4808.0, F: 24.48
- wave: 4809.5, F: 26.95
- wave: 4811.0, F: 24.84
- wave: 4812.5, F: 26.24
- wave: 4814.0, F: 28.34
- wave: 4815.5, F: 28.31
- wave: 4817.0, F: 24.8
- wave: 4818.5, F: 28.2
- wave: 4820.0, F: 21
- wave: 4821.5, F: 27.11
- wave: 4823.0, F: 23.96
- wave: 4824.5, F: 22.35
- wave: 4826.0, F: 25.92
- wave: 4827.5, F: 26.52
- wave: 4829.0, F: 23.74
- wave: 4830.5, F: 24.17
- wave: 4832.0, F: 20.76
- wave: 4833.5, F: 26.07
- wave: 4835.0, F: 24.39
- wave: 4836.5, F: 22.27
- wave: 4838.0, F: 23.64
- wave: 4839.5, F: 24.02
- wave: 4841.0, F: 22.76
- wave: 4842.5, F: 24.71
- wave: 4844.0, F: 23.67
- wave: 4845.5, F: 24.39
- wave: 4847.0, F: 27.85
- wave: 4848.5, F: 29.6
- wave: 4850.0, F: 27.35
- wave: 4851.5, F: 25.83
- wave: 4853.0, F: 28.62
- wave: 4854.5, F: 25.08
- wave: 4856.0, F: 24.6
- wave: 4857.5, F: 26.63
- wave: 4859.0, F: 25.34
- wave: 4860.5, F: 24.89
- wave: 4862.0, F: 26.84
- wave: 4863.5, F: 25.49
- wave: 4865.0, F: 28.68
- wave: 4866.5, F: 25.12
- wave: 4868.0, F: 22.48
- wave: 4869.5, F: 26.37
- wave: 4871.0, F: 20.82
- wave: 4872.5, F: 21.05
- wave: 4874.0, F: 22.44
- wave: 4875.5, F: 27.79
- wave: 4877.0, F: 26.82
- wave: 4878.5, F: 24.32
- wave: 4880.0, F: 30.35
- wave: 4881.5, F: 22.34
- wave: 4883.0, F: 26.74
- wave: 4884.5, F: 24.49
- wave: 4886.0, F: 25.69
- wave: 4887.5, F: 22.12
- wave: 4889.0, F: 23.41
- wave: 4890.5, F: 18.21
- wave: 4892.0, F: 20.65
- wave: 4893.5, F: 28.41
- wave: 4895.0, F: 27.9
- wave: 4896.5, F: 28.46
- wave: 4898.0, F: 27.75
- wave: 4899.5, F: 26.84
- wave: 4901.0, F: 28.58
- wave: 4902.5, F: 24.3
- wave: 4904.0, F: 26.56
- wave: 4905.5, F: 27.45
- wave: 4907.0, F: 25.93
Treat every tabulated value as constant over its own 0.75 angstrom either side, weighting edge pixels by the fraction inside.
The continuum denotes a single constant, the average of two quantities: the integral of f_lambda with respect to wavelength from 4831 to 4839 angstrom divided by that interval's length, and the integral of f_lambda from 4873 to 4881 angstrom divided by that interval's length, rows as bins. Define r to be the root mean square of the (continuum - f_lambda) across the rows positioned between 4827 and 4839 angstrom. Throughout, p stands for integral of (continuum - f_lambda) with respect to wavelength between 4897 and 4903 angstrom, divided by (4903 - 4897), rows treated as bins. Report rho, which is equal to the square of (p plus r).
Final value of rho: 0.1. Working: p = -2.3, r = 1.9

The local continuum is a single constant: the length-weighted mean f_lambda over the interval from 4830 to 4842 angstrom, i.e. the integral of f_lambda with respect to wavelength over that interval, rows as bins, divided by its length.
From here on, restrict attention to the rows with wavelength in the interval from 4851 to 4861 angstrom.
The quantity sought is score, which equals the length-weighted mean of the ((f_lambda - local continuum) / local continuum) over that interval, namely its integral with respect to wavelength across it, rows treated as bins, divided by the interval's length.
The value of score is 0.100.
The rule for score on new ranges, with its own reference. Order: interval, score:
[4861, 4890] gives 0.057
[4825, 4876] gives 0.062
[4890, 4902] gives 0.104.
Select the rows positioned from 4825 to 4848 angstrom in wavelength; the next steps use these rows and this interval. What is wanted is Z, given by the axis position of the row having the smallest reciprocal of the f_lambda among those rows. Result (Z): 4847.0 angstrom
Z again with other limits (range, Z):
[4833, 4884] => 4880.0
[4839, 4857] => 4848.5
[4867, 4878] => 4875.5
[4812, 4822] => 4814.0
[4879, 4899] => 4880.0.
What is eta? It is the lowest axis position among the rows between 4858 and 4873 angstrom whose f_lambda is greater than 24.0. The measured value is 4859.0 angstrom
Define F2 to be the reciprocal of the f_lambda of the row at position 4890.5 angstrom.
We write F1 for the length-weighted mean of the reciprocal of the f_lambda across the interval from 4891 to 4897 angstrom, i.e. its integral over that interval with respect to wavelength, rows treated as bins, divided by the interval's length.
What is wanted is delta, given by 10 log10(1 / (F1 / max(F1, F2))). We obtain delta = 1.43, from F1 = 0.0395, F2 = 0.0549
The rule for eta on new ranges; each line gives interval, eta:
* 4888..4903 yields 4893.5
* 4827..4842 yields 4827.5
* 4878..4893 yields 4878.5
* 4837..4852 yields 4839.5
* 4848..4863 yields 4848.5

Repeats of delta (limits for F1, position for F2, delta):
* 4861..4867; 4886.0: 0.13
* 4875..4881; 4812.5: 0.10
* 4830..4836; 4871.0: 0.54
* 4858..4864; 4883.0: 0.00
